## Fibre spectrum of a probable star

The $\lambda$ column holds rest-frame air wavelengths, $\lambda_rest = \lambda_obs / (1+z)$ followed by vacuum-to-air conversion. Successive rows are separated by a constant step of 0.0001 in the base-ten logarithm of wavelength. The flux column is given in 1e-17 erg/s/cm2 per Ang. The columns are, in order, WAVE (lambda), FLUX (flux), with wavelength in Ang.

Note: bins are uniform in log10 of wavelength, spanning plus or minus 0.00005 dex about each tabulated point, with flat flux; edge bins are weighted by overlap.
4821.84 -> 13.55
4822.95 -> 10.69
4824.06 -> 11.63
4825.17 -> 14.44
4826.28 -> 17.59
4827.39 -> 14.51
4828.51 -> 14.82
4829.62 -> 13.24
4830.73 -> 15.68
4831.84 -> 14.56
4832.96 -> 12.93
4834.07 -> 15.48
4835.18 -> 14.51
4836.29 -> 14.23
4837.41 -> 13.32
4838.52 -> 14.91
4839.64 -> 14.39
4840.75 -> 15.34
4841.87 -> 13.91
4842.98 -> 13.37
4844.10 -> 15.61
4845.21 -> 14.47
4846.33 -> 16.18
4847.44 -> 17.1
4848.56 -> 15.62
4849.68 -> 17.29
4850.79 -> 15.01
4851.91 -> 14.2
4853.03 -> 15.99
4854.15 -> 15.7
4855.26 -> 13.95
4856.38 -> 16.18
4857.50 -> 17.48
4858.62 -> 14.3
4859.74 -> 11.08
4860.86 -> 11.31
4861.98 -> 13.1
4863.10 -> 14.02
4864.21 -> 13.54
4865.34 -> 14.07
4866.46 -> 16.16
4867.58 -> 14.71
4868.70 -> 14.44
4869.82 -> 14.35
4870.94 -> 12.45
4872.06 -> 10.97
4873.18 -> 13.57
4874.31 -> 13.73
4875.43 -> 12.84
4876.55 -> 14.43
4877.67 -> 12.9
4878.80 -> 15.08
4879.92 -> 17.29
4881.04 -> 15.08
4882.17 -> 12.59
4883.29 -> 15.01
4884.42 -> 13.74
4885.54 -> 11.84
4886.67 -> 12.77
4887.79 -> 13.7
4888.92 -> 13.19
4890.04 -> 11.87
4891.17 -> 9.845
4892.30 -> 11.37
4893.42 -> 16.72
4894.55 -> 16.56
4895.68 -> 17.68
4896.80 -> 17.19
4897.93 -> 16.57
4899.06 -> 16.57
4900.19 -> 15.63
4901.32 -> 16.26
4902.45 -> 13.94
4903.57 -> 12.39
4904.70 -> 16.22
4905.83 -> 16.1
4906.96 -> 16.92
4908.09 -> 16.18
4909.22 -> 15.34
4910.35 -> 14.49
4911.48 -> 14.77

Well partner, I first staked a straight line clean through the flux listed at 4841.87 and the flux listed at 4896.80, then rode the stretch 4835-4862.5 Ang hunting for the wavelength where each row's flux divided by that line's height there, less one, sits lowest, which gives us 4859.74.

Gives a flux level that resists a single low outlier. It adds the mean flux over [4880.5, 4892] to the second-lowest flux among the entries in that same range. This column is 24.8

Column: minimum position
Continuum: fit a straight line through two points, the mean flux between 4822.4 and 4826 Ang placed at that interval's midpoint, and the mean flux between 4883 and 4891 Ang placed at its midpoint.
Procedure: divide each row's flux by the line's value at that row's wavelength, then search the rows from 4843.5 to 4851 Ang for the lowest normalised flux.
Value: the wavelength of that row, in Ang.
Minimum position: 4845.21 Ang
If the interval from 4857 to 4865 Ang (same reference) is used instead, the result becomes 4859.74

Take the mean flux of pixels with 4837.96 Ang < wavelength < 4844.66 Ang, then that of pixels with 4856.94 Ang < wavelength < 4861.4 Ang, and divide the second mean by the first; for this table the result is 0.93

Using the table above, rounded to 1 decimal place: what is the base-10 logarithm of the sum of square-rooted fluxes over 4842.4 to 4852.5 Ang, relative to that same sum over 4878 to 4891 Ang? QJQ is -0.1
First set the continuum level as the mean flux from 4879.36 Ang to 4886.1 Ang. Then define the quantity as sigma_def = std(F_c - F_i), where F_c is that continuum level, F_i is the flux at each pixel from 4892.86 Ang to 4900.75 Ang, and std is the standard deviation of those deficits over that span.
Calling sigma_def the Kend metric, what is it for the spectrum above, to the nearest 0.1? 0.6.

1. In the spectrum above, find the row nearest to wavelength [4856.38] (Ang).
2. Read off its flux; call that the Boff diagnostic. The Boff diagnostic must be 16.18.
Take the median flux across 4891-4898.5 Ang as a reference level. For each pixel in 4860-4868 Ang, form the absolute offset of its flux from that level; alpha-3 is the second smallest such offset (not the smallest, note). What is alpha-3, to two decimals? 1.86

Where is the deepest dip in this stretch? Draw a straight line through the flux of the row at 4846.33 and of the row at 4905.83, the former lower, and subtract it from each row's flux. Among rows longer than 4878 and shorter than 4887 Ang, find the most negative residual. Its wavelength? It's 4885.54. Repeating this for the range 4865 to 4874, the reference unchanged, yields 4872.06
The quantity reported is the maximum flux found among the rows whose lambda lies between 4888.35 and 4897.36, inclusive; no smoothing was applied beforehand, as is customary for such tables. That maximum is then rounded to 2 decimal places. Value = 17.68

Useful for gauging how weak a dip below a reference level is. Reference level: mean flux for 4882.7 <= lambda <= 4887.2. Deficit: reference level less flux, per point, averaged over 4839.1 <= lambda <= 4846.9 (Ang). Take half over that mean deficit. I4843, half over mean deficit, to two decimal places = -0.35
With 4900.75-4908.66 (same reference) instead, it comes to -0.24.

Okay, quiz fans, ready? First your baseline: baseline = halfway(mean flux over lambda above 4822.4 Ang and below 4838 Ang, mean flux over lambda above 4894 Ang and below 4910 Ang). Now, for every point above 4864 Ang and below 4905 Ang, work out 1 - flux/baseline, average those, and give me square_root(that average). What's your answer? 0.229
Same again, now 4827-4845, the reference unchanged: 0.202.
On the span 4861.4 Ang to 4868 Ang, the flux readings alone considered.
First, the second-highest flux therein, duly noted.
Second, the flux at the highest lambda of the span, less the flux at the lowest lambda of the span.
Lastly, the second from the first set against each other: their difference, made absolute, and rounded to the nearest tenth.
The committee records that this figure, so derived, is 13.1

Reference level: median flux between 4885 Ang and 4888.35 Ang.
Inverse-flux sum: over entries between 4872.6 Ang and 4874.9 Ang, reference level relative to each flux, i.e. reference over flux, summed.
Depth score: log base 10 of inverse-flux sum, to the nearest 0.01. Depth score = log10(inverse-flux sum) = 0.27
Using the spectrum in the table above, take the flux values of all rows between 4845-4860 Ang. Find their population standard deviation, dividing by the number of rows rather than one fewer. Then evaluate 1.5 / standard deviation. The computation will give 0.92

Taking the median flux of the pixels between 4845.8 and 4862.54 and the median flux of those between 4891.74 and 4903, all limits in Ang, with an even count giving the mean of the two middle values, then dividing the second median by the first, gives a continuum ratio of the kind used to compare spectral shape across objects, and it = 1.06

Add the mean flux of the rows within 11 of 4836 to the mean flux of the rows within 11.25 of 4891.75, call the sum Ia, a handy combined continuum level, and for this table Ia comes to 29.1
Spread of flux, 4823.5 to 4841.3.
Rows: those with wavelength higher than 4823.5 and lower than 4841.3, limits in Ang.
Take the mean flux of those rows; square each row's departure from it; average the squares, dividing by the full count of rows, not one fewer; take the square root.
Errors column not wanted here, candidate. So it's 1.3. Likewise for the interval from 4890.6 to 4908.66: 2.2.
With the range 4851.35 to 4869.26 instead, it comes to 1.7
